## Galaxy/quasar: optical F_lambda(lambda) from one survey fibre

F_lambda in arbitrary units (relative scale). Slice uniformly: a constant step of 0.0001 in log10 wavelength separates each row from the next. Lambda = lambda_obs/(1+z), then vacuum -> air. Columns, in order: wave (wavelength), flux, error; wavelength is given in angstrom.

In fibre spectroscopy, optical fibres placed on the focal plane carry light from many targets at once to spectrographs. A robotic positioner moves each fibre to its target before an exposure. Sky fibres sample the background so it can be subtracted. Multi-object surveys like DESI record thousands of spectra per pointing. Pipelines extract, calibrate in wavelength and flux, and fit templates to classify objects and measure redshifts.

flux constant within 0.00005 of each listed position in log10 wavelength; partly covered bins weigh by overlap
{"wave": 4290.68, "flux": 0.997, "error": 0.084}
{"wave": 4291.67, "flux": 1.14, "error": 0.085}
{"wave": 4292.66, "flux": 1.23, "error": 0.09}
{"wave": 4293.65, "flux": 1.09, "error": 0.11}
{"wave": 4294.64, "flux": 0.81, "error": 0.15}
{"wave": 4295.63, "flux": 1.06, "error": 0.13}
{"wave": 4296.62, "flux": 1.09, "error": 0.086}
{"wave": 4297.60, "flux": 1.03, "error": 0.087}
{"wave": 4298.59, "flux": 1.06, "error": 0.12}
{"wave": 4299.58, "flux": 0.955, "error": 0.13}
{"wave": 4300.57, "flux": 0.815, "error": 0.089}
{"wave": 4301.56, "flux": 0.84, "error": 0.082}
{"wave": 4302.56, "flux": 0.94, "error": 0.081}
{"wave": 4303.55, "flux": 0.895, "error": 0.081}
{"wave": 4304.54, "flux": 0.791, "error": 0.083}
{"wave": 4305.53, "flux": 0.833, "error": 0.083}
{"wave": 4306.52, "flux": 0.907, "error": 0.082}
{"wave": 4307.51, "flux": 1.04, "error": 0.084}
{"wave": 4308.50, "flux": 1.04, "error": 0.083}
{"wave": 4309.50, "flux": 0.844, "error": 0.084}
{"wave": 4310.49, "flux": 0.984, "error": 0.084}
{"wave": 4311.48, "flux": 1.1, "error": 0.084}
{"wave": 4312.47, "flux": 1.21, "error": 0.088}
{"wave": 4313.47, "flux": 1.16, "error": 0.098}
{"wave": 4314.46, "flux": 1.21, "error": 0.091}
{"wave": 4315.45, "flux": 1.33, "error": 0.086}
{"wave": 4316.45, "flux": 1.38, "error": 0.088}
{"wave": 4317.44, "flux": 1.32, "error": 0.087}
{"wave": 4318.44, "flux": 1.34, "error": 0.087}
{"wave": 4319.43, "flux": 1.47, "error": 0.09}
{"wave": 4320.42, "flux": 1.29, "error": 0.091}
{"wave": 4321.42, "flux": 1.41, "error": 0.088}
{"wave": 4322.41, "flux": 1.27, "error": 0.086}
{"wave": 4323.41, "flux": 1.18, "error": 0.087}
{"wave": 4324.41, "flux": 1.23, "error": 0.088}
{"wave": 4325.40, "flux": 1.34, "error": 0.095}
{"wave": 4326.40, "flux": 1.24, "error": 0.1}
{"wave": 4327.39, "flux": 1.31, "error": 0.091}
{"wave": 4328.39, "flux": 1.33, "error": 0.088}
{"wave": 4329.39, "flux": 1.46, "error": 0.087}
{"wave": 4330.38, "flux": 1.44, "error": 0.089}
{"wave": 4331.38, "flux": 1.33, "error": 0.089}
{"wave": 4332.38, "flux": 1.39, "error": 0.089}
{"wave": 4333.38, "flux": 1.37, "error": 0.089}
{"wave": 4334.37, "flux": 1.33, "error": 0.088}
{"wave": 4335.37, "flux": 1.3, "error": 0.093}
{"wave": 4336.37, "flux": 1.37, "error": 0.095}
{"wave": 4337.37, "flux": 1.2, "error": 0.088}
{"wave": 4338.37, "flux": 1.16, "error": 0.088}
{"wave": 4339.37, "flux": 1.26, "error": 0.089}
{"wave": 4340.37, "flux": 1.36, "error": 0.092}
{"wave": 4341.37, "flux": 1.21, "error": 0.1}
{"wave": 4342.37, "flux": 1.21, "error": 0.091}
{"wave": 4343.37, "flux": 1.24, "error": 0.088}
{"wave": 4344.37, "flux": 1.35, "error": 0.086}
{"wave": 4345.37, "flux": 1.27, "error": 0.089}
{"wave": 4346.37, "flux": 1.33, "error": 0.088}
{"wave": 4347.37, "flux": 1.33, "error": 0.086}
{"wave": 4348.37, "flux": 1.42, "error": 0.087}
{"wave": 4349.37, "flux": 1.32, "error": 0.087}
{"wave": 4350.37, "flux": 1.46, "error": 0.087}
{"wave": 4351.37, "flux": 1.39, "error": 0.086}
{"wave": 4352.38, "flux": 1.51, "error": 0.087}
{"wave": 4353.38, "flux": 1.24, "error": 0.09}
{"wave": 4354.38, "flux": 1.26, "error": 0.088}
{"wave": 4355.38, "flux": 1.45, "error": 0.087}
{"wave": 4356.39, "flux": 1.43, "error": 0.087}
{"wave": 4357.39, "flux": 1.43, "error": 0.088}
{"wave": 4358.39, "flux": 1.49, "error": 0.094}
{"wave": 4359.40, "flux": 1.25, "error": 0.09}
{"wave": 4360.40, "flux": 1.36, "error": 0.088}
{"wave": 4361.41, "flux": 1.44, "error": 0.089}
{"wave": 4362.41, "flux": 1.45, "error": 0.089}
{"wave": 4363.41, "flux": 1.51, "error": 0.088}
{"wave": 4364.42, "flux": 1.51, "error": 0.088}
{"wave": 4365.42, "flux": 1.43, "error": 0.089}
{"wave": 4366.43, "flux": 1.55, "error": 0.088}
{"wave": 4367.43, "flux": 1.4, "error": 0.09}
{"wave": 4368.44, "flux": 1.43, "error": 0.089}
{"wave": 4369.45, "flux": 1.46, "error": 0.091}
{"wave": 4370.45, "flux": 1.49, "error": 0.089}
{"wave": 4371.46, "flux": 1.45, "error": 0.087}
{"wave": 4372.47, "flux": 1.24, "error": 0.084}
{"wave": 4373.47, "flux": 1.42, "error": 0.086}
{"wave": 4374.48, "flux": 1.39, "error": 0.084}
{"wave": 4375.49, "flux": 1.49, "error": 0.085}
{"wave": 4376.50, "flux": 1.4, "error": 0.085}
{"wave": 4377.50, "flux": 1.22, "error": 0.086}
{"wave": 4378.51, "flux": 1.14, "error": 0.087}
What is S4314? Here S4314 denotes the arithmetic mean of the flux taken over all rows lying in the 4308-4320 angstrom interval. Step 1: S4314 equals 1.20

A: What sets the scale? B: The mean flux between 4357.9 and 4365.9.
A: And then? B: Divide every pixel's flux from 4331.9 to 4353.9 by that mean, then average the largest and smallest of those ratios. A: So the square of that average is 0.87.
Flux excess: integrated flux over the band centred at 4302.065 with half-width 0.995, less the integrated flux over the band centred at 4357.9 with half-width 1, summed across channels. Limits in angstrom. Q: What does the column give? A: -1.2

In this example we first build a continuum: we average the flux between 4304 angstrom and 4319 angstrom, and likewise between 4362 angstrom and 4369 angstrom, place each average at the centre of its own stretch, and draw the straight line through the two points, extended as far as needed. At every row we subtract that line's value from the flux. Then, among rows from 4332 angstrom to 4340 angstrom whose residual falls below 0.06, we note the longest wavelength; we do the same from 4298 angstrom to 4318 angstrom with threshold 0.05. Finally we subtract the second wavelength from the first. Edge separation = 25.9 angstrom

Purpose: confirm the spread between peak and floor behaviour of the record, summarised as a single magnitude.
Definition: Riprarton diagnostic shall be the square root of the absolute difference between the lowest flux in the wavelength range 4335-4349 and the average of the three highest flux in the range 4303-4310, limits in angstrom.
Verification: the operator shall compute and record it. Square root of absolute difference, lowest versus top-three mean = 0.41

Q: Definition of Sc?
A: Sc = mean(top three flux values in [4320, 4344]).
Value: 1.44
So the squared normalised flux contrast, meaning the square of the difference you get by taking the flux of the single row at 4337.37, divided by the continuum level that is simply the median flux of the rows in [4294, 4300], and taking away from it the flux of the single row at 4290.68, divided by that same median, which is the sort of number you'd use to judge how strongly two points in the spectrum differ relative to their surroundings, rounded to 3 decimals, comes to 0.038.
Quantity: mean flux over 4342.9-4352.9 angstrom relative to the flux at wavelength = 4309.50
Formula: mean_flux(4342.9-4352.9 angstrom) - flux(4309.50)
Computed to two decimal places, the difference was 0.52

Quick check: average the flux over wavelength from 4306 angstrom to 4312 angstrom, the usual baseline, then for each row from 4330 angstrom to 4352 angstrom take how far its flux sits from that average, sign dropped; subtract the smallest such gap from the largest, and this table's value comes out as 0.30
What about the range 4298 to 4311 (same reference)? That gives 0.19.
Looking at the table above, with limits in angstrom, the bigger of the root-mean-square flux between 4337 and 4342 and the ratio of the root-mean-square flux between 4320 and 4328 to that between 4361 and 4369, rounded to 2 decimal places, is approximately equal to 1.24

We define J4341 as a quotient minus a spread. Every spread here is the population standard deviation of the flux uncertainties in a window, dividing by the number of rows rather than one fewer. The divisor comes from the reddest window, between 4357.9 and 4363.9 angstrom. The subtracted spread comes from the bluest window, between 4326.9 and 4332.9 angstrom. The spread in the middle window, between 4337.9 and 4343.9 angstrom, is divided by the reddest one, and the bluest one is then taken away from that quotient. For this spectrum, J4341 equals 2.0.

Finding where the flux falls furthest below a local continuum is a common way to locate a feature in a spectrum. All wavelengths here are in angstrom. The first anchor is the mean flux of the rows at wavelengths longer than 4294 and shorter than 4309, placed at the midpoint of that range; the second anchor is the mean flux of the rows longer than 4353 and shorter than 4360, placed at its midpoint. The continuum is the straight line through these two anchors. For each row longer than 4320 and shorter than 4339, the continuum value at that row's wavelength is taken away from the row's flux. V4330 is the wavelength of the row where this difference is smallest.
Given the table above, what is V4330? 4338.37 angstrom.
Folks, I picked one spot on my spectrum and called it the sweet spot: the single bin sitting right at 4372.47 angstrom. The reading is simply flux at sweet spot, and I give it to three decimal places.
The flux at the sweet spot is 1.240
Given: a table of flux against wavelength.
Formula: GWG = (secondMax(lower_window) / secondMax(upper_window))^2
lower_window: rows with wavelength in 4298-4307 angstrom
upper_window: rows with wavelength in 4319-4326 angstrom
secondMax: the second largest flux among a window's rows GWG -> 0.46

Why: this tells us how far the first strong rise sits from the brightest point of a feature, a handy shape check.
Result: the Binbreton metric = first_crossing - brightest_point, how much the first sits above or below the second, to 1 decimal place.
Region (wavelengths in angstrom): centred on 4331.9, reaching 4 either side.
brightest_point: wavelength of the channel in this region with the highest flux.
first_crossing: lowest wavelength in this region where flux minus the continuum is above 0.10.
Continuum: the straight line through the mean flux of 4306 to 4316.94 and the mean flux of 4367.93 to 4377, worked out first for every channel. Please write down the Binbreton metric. -1.0 angstrom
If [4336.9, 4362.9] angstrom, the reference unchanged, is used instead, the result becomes -12.0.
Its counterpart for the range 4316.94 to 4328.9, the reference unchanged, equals -2.0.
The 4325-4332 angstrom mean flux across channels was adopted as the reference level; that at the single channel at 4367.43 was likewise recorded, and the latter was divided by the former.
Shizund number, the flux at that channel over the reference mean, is 1.04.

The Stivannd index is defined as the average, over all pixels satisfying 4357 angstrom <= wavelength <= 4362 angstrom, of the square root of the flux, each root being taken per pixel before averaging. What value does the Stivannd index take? 1.18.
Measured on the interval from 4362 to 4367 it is 1.22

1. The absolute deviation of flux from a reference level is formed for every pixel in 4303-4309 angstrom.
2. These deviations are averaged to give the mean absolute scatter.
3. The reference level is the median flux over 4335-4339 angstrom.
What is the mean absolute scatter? 0.33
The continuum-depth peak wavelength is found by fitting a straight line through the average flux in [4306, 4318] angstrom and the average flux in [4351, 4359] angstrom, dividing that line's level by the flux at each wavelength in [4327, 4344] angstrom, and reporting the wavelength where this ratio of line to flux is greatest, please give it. 4338.37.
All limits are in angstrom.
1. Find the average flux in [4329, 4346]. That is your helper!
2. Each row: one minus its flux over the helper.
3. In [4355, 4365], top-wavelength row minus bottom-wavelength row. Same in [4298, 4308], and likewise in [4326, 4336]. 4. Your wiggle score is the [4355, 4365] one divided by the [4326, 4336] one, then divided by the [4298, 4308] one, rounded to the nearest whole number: 65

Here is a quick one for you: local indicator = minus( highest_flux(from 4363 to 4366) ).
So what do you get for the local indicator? -1.5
